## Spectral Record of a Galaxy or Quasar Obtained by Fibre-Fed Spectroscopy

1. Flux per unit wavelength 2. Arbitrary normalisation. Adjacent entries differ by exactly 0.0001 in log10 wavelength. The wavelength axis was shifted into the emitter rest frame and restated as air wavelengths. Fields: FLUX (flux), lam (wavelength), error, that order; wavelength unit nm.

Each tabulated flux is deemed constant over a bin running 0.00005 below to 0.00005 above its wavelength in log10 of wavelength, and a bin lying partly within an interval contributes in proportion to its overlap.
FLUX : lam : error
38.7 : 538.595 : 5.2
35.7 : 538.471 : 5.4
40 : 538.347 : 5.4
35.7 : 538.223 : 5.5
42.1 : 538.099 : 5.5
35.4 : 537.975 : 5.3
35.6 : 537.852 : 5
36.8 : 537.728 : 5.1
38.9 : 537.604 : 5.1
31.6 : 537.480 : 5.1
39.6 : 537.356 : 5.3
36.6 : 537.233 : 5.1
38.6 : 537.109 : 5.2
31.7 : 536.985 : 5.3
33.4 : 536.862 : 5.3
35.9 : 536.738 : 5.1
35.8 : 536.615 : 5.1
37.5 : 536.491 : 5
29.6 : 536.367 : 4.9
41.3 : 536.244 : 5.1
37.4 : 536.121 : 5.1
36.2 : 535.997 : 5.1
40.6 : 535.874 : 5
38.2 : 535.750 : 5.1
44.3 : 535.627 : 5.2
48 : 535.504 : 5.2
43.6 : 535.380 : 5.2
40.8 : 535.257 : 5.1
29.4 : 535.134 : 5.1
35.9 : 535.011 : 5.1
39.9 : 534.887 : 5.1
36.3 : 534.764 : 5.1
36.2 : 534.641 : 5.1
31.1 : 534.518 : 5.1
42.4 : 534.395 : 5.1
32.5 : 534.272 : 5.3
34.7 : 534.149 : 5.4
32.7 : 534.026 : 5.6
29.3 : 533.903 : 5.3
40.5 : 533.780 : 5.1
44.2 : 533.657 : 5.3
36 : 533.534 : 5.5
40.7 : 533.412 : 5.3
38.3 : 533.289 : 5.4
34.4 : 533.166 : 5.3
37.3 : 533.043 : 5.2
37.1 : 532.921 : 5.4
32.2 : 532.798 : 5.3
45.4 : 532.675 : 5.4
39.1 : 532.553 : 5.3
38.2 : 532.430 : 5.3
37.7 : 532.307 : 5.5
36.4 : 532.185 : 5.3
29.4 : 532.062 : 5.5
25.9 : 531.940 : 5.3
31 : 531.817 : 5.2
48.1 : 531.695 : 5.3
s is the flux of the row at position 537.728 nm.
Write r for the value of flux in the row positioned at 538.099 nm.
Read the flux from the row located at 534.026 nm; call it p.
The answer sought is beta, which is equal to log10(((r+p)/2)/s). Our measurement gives 0.01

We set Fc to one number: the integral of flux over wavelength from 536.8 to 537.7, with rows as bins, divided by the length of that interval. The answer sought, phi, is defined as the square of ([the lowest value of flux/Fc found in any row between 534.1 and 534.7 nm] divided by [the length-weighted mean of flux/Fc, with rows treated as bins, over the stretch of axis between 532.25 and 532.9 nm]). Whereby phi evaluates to 0.66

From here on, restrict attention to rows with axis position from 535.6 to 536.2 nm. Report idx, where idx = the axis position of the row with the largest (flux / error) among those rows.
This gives 535.627 nm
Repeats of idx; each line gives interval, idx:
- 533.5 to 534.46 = 533.657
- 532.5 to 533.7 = 532.675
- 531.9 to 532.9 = 532.675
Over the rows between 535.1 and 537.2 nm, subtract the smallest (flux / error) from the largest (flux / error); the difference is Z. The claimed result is 3.47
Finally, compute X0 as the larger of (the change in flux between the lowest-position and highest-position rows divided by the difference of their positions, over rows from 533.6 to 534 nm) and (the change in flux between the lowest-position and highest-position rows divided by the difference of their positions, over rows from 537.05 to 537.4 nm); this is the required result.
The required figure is 4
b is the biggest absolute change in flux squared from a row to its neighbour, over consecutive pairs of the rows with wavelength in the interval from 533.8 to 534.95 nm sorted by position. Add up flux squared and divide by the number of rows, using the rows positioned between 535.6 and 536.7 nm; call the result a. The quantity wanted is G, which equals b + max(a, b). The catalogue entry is 2280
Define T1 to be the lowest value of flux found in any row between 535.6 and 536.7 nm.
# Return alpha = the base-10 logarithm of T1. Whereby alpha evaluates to 1.47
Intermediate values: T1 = 29.6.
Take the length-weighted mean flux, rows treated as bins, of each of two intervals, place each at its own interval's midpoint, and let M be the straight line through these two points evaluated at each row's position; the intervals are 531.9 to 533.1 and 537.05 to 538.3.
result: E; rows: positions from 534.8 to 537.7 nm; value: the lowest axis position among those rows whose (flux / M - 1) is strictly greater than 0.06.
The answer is 534.887 nm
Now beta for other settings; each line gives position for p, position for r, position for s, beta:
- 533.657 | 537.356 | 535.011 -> 0.07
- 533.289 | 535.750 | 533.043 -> 0.01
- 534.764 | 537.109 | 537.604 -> -0.02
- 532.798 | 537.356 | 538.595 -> -0.03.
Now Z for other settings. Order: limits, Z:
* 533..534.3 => 2.81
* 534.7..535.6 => 3.47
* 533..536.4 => 3.70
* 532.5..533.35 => 2.33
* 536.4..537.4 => 1.52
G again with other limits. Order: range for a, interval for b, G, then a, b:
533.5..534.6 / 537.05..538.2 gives 1885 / 1316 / 570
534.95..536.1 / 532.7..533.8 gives 2258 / 1600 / 658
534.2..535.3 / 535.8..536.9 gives 2147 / 1318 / 830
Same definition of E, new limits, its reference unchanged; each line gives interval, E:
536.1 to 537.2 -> 536.244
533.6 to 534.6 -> 533.657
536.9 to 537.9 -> 537.356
